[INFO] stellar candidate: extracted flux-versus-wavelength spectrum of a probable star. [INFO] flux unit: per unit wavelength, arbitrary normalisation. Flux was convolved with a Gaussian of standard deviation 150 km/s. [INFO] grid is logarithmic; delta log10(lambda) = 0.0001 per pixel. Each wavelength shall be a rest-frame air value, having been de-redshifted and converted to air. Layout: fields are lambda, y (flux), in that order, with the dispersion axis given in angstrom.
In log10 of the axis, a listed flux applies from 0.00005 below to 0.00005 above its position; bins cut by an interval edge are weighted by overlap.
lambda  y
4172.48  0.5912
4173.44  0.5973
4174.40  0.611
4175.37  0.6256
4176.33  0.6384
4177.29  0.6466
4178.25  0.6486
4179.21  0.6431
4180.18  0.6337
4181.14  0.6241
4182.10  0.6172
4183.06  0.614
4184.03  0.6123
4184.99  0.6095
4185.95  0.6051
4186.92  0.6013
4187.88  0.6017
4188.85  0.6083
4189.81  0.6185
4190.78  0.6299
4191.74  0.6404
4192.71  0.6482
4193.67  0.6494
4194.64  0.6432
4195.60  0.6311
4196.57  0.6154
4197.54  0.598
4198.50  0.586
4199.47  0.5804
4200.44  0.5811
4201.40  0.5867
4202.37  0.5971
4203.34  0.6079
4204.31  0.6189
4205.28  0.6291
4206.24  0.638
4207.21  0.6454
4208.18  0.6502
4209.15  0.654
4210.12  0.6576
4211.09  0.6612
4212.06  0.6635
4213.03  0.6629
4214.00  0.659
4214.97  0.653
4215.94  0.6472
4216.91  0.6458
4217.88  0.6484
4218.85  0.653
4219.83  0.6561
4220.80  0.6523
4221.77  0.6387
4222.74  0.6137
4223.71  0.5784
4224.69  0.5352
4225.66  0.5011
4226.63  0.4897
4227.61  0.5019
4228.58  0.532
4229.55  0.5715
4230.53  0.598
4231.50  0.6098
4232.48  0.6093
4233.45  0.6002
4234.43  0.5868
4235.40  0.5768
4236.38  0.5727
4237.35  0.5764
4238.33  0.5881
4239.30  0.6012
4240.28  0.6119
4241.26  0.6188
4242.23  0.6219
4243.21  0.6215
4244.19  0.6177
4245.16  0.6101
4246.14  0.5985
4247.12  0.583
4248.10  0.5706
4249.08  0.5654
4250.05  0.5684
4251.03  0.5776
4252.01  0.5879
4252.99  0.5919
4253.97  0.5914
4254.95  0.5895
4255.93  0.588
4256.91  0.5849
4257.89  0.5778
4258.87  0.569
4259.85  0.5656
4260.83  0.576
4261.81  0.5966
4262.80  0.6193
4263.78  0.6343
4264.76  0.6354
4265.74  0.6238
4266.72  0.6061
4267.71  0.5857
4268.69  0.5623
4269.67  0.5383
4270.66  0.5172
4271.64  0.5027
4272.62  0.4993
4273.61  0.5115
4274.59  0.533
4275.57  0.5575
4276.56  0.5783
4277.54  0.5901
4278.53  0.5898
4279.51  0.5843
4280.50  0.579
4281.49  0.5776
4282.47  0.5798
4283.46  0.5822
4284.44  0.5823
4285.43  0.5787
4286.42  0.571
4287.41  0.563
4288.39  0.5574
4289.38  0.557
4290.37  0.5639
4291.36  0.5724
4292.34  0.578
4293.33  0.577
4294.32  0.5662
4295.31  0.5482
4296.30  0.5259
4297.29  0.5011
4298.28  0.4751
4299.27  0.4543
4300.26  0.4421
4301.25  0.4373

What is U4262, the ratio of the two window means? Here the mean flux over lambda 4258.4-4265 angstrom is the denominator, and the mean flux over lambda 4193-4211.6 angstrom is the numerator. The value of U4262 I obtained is 1.04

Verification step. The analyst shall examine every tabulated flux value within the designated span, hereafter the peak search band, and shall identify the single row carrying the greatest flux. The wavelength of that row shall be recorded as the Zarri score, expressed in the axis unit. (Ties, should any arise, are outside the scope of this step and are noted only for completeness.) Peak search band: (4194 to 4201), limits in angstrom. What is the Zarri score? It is 4194.64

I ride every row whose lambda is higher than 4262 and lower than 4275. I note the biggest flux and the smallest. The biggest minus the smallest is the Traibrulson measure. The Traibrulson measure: 0.14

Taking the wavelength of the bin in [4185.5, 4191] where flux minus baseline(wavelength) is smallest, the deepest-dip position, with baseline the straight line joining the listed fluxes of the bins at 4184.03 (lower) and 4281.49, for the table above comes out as 4186.92 angstrom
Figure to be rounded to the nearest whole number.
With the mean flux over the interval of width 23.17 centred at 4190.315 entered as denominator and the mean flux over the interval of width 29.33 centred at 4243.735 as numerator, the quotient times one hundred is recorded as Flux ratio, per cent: 96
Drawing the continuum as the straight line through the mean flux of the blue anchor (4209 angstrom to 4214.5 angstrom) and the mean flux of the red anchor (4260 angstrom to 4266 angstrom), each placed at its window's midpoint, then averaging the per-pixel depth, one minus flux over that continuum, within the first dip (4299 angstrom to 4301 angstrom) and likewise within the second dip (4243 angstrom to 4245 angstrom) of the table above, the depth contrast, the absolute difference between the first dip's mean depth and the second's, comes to 0.21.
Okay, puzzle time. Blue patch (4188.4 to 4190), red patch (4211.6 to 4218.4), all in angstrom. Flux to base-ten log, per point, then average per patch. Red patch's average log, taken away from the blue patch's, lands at -0.03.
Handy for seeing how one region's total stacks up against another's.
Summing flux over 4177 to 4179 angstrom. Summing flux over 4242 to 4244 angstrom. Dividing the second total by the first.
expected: 0.96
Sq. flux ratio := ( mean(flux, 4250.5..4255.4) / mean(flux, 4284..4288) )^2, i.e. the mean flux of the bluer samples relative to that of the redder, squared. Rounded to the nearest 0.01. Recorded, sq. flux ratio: 1.05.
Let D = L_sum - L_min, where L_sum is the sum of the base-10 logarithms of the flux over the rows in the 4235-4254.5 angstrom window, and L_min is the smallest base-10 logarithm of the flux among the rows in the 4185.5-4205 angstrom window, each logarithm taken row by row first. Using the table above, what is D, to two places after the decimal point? -4.31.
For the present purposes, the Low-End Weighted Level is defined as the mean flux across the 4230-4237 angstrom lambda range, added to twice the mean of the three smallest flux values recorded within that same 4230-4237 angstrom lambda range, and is 1.75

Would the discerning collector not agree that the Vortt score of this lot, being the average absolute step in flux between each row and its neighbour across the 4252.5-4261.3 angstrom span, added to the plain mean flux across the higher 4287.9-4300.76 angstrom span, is 0.537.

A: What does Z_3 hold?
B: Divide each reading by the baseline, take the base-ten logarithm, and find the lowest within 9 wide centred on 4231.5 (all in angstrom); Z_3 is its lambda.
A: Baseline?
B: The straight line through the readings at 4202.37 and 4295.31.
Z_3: 4227.61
